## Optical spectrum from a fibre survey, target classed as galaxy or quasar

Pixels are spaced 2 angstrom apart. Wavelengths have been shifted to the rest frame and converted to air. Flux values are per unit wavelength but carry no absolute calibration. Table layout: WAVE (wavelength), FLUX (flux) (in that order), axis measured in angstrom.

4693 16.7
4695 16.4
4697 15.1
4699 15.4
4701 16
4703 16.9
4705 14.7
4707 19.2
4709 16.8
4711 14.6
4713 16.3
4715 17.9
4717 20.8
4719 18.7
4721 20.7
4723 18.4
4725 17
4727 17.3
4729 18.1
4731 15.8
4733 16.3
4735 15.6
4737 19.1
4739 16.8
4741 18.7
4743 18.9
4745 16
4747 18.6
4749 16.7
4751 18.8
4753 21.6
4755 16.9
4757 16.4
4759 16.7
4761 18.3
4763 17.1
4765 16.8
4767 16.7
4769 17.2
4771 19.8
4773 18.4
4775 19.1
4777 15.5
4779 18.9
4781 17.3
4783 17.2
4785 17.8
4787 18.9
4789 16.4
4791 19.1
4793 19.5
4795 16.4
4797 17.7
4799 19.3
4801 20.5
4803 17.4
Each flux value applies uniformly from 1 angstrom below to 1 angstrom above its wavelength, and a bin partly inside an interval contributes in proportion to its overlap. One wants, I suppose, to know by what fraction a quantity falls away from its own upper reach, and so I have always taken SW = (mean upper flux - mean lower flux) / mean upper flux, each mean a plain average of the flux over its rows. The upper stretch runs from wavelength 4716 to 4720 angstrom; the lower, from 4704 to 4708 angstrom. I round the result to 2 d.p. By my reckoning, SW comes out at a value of 0.14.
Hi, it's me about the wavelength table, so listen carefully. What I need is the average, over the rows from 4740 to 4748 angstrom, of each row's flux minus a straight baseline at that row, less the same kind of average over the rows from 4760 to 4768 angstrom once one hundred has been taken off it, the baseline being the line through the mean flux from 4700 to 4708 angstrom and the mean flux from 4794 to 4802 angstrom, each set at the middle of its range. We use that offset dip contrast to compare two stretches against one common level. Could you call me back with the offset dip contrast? 101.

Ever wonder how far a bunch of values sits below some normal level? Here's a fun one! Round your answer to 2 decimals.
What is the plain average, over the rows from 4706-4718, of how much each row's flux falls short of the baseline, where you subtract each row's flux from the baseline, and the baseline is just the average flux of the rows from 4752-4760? 0.30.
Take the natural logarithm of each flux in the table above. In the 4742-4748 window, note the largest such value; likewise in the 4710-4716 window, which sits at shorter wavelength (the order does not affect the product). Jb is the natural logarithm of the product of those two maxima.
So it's 2.14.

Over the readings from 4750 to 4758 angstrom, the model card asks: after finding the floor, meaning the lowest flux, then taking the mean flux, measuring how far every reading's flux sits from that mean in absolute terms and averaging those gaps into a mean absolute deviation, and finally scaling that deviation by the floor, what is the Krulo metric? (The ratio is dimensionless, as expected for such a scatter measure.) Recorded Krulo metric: 0.108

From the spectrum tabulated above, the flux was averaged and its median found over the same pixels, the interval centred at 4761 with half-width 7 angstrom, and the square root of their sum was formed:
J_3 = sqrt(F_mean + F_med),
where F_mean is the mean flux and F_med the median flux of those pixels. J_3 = 5.81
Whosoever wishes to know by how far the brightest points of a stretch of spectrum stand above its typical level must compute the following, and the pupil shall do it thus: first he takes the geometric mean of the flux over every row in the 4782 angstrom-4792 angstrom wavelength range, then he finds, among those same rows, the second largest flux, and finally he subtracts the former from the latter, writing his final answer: 1.0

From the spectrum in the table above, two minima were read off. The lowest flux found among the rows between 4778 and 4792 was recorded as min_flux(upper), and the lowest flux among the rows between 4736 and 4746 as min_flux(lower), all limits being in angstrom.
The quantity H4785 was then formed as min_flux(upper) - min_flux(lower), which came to 0.40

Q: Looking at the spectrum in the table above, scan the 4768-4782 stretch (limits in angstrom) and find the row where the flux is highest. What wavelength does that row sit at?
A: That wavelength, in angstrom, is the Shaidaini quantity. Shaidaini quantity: 4771 angstrom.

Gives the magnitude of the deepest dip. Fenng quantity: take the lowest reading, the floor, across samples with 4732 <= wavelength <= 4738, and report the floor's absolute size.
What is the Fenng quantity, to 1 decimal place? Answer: 15.6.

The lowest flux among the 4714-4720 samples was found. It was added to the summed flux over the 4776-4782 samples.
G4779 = 69.6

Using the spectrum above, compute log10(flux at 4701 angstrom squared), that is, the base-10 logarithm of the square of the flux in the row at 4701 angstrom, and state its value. 2.41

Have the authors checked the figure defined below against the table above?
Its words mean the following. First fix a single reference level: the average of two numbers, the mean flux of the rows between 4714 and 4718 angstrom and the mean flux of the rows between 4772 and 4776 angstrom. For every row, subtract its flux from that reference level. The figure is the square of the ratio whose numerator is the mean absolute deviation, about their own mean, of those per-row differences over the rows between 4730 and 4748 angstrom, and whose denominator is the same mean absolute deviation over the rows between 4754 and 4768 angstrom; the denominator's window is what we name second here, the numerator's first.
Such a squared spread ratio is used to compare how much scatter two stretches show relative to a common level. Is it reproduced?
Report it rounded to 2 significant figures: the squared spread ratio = 11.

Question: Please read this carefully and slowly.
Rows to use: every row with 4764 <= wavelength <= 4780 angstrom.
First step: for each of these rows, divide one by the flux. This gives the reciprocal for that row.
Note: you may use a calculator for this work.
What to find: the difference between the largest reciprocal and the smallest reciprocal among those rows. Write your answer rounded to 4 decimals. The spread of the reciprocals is 0.0140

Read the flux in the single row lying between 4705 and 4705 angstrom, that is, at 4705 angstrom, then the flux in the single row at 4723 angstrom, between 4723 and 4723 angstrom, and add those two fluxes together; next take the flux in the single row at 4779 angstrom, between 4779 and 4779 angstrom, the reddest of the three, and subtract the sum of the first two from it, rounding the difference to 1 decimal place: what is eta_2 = -14.2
